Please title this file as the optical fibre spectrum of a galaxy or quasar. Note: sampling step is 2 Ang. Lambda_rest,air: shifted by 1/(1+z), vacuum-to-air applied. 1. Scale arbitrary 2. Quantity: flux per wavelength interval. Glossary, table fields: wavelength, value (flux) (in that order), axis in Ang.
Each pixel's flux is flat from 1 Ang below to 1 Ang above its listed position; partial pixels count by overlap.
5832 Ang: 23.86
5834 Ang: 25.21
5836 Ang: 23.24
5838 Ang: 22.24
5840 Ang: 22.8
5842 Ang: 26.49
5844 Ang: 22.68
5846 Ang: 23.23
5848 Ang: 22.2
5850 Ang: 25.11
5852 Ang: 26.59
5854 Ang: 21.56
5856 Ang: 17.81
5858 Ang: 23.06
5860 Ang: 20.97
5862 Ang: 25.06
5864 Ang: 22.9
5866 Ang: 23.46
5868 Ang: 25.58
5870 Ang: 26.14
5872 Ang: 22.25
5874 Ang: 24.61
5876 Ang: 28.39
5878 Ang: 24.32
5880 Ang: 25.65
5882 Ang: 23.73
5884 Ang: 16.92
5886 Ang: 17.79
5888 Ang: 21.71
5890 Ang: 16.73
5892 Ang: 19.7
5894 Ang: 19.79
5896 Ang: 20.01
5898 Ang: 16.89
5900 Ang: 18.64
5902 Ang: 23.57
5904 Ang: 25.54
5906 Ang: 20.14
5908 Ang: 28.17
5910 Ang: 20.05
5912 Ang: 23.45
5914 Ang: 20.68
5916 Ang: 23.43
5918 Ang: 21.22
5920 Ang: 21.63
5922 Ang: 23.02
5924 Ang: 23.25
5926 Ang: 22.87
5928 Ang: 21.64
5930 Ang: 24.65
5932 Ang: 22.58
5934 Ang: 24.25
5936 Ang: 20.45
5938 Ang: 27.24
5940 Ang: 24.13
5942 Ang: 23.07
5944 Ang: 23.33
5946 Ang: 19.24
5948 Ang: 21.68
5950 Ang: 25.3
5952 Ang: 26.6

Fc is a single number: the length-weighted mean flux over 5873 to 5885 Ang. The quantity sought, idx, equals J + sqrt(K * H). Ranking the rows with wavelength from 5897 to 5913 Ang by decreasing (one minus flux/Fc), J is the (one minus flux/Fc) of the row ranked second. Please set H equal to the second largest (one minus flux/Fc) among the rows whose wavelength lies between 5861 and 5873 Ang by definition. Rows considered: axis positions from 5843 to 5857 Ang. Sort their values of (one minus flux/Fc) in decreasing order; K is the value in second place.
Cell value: 0.287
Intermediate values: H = 0.043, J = 0.22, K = 0.10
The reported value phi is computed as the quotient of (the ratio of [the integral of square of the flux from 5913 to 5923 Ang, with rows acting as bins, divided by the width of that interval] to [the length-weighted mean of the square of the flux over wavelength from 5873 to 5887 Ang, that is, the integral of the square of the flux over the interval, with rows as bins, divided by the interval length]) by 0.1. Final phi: 9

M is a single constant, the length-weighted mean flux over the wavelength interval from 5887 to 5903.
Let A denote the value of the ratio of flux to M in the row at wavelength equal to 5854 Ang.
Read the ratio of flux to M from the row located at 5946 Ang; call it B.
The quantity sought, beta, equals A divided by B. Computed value 1.12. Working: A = 1.10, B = 0.98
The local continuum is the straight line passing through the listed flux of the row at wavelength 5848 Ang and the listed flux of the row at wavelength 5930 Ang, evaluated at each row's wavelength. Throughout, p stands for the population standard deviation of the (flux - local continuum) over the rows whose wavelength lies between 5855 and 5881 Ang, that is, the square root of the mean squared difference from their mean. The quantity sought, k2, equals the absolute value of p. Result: 2.4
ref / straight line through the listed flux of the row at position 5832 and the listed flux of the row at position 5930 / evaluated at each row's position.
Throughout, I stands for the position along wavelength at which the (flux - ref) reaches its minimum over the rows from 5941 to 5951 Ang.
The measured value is 5946 Ang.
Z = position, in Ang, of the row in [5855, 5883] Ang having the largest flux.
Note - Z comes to 5876 Ang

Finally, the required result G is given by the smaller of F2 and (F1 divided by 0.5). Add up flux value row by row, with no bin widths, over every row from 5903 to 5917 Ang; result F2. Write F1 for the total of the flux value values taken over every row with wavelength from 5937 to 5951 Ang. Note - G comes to 161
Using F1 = 164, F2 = 161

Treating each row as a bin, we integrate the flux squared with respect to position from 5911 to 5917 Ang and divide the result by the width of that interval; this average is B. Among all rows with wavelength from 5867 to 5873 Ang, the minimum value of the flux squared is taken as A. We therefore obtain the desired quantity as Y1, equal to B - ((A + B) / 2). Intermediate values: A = 495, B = 509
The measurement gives 7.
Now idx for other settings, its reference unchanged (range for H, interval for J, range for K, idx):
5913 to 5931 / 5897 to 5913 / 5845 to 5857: 0.327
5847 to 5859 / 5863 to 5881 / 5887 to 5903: 0.214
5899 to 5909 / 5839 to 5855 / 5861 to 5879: 0.155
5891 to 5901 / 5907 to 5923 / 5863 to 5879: 0.234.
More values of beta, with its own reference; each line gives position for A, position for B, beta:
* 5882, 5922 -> 1.03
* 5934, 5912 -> 1.03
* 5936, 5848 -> 0.92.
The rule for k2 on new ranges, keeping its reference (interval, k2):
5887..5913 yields 3.1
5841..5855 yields 1.9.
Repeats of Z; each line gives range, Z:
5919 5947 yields 5938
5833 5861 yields 5852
